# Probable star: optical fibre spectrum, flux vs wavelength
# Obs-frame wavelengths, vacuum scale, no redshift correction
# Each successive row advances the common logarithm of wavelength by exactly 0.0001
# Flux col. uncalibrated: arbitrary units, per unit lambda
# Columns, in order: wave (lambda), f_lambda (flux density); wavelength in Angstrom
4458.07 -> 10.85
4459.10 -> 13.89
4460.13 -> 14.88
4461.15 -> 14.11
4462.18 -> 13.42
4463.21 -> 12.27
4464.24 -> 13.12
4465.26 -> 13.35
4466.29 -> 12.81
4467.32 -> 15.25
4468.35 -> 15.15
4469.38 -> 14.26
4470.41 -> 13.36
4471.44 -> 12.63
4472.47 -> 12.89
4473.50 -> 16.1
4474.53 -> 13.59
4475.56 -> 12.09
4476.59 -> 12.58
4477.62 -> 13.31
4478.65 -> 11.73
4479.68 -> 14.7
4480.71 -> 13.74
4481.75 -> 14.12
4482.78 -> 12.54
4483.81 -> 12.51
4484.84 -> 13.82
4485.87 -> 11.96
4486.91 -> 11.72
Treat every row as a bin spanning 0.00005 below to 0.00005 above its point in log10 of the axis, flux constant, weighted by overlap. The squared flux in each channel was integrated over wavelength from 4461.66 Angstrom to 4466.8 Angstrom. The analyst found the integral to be 869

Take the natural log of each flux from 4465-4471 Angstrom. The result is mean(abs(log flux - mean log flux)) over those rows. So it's 0.0610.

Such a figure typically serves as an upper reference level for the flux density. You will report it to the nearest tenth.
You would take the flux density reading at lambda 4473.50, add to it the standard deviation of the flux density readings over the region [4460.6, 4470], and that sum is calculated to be 17.1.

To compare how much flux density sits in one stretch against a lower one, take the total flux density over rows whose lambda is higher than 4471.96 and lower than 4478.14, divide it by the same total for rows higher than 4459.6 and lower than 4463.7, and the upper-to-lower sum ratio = 1.5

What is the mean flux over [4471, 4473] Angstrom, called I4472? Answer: 12.8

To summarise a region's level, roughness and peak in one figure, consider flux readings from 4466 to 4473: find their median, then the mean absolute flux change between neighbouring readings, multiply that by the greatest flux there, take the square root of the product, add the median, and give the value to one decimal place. 17.0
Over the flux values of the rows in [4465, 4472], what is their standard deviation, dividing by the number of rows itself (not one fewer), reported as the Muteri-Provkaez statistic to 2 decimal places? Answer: 0.99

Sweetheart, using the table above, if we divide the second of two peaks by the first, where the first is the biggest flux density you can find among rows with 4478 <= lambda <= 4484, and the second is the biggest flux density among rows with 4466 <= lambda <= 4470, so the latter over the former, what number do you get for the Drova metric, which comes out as 1.04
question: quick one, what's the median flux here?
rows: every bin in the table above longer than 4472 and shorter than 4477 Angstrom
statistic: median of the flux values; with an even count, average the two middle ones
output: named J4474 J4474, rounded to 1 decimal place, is 12.9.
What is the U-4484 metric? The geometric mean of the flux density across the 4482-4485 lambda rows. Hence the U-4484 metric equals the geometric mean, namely 12.9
